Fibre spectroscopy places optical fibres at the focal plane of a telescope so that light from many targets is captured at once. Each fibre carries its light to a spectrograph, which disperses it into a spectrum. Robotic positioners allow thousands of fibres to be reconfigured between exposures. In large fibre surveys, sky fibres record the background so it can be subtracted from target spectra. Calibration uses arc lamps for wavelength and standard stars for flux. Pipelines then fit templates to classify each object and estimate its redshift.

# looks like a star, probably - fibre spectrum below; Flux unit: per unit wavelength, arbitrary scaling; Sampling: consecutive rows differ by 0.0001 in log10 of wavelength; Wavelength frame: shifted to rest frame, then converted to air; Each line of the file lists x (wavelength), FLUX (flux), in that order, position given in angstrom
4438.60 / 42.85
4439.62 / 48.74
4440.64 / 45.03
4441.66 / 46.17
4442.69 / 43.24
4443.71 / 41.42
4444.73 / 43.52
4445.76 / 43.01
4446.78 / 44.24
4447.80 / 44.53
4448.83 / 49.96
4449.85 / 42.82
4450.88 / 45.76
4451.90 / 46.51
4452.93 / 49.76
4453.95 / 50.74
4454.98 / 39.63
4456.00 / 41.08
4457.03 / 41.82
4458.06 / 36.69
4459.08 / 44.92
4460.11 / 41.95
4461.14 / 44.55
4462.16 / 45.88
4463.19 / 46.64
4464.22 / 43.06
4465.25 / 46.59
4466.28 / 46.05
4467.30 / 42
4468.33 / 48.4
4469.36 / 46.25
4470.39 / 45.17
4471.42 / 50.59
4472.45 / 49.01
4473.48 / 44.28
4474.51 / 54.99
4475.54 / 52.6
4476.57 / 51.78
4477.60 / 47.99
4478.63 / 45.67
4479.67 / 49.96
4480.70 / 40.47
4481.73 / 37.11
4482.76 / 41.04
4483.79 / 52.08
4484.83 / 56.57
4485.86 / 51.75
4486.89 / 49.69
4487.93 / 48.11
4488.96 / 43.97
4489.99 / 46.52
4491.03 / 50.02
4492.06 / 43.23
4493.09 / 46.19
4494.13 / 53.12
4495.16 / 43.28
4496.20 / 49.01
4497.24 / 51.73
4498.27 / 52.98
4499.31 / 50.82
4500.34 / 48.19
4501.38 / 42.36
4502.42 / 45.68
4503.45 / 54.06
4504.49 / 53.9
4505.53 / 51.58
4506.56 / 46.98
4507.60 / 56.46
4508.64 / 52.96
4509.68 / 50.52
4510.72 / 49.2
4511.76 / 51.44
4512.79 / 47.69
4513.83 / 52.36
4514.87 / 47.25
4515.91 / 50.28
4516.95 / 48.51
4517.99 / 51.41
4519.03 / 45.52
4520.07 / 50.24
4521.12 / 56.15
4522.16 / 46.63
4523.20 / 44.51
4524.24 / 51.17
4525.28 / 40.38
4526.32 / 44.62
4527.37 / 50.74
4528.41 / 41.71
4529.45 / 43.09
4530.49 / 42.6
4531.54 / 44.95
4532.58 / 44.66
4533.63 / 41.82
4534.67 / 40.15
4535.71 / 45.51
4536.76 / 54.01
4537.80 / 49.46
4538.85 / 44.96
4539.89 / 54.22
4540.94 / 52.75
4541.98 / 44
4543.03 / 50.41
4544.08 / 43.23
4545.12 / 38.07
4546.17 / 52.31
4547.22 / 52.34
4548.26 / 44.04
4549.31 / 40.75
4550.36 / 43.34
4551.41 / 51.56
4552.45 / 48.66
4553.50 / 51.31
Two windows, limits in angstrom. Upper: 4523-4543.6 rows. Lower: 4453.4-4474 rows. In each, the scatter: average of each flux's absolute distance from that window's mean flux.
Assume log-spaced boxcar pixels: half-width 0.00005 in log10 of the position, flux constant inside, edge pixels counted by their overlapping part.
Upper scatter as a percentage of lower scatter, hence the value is 139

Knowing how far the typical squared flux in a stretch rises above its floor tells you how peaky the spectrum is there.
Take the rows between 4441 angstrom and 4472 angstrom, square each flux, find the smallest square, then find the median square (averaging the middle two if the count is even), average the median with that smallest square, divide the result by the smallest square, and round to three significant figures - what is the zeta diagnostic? 1.24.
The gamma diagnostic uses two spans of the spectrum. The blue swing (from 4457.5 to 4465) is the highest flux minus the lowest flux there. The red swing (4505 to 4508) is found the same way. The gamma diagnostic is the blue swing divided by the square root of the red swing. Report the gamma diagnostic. 3.2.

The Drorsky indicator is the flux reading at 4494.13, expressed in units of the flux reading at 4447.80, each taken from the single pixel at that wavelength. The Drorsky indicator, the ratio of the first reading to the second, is 1.19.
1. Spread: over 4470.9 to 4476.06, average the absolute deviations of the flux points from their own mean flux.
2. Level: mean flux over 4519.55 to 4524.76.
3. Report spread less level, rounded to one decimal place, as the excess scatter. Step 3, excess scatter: -46.8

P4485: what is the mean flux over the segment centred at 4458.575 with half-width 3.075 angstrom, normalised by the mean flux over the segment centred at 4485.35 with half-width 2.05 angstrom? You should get 0.80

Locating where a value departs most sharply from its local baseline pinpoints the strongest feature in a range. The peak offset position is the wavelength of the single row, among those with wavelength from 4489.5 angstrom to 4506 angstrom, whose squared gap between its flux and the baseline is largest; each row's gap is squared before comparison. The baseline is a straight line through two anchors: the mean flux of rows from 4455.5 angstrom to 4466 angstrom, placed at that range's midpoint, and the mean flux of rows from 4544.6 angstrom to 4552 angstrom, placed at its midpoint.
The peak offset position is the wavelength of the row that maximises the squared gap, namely 4503.45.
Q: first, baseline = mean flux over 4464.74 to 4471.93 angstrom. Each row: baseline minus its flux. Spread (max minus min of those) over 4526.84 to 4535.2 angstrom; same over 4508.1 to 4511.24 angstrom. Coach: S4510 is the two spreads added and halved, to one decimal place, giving 7.2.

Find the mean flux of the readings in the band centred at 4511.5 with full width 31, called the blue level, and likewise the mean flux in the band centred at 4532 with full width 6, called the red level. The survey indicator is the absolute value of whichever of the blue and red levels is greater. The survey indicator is 49.5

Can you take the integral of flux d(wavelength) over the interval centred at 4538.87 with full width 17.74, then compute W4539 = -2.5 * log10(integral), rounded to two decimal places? -7.30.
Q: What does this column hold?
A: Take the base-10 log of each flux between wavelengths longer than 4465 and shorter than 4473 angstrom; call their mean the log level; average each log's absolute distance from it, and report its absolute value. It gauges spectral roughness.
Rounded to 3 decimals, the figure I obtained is 0.018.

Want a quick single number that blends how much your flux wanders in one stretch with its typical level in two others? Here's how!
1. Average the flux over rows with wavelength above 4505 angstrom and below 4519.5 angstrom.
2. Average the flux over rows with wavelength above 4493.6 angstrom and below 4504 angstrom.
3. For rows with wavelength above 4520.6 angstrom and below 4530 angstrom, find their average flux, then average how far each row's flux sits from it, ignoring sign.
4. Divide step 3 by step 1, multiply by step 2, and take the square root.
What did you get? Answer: 2.00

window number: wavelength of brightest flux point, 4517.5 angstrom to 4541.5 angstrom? 4521.12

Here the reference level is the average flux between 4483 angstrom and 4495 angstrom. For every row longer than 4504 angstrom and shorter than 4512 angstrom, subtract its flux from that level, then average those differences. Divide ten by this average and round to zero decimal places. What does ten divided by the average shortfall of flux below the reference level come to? -4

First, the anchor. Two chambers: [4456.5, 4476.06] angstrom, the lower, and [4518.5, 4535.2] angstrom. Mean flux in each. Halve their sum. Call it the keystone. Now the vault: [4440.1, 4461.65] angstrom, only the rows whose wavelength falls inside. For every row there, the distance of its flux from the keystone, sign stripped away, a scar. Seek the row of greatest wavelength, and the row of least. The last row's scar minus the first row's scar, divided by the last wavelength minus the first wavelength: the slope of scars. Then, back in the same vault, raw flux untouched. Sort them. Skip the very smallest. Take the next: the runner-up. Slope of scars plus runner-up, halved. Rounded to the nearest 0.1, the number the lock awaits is 19.8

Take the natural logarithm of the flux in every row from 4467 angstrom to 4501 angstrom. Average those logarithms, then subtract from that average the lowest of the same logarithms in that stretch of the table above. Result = 0.25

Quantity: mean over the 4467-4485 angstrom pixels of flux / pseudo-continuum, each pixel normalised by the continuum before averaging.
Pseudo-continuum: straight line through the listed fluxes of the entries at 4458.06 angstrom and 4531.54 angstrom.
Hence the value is 1.23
